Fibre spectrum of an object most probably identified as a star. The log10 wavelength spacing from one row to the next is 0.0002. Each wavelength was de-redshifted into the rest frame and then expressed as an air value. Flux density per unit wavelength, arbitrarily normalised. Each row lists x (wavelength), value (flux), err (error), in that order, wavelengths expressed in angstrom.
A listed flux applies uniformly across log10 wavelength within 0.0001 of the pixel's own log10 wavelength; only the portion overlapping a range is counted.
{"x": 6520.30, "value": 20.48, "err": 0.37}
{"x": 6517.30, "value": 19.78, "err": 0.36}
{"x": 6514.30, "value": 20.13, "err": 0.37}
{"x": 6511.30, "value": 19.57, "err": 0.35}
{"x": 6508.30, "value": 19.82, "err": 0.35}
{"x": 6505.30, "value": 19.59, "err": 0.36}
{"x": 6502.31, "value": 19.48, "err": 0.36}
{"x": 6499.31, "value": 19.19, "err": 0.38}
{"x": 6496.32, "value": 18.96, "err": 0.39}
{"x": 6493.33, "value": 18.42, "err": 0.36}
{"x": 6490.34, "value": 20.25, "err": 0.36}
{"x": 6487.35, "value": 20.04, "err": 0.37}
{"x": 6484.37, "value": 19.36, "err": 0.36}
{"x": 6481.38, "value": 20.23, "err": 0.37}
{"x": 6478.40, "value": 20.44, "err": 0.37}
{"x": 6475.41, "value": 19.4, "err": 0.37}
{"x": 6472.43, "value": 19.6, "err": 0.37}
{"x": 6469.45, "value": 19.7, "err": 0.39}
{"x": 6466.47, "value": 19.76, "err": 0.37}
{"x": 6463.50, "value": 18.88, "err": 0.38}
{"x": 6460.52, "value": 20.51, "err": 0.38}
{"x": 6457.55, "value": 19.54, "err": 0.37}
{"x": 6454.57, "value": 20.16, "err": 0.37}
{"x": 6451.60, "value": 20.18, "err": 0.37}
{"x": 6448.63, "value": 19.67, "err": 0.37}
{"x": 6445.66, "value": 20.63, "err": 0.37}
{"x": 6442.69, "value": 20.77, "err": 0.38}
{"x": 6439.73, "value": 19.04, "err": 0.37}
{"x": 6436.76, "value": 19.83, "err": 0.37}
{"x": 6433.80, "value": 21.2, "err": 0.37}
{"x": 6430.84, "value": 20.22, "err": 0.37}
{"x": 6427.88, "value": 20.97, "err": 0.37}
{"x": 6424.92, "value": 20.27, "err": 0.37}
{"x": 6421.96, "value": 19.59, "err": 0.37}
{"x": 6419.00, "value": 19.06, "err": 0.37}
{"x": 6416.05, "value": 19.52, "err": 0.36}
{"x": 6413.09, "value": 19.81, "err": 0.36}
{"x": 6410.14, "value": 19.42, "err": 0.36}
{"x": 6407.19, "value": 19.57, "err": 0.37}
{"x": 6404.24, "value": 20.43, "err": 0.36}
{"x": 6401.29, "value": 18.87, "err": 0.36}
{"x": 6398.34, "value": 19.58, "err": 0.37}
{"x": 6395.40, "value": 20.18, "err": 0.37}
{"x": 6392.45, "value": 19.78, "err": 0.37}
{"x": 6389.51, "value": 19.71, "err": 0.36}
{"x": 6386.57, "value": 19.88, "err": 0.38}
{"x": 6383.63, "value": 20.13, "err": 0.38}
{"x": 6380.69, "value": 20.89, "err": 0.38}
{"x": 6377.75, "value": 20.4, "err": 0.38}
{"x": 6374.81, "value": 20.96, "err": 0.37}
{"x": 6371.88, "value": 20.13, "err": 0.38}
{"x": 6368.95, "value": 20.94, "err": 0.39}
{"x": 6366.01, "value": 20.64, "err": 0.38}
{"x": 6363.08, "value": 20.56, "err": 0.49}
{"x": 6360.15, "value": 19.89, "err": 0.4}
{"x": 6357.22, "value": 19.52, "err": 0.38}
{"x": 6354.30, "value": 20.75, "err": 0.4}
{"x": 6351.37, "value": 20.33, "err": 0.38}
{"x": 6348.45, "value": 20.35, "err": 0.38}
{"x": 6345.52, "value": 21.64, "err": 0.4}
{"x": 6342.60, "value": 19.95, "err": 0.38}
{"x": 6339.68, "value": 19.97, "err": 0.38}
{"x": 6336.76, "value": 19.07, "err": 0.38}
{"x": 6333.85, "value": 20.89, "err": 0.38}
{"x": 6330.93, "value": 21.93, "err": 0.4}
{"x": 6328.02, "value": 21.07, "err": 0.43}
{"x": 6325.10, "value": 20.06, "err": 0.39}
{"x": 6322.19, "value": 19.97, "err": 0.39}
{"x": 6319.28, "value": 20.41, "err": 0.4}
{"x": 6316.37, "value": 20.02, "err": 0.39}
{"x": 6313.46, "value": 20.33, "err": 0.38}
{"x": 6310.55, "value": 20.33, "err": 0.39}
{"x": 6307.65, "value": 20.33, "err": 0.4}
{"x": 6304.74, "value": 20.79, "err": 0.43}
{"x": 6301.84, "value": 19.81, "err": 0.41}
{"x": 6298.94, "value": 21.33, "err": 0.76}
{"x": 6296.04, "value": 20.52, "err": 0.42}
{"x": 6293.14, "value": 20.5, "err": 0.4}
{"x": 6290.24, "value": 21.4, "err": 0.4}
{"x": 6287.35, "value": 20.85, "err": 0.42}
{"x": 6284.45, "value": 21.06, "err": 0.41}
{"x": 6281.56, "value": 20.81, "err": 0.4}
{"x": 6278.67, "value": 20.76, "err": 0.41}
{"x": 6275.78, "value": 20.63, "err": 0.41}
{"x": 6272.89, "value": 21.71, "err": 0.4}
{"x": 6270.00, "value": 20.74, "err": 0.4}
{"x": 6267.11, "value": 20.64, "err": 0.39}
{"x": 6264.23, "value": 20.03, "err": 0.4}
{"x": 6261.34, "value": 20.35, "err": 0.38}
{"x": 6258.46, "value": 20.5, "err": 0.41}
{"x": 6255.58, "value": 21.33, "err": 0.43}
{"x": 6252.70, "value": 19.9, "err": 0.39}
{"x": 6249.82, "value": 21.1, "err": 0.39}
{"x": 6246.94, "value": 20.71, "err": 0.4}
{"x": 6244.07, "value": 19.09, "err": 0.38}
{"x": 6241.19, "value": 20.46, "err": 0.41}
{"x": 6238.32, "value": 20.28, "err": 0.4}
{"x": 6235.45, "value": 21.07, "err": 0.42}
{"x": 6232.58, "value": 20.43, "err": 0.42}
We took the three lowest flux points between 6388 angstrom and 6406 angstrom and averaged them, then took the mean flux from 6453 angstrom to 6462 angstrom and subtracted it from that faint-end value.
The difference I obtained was -0.7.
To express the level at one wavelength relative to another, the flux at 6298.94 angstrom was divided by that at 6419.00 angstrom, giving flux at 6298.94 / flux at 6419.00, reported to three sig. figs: 1.12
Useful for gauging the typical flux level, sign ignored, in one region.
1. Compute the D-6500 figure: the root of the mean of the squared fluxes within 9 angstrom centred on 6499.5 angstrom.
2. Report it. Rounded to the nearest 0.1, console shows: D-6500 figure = 19.2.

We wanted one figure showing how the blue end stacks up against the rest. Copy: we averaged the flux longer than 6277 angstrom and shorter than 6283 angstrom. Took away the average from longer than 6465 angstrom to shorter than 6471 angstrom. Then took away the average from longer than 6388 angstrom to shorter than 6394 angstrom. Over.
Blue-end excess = -18.7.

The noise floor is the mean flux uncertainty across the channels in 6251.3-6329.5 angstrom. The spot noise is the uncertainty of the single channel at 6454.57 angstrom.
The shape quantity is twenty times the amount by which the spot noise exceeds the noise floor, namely -0.93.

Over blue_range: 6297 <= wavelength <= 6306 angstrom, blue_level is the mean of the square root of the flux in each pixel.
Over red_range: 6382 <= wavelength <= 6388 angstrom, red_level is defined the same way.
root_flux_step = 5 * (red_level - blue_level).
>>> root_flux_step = -0.35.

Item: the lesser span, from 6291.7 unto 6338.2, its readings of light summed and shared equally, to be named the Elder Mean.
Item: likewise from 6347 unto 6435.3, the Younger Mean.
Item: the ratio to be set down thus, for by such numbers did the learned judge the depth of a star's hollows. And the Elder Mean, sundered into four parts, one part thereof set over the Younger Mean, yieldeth 0.254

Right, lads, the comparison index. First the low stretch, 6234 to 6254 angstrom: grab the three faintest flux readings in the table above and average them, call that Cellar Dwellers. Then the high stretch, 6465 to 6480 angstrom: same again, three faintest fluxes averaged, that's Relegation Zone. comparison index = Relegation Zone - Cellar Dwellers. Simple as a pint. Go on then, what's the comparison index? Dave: -0.19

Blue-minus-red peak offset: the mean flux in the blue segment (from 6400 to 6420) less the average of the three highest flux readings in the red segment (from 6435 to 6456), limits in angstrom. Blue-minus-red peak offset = -1.0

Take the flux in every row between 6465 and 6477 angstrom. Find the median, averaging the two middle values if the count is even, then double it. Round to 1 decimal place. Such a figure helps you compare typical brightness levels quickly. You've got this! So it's 39.3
